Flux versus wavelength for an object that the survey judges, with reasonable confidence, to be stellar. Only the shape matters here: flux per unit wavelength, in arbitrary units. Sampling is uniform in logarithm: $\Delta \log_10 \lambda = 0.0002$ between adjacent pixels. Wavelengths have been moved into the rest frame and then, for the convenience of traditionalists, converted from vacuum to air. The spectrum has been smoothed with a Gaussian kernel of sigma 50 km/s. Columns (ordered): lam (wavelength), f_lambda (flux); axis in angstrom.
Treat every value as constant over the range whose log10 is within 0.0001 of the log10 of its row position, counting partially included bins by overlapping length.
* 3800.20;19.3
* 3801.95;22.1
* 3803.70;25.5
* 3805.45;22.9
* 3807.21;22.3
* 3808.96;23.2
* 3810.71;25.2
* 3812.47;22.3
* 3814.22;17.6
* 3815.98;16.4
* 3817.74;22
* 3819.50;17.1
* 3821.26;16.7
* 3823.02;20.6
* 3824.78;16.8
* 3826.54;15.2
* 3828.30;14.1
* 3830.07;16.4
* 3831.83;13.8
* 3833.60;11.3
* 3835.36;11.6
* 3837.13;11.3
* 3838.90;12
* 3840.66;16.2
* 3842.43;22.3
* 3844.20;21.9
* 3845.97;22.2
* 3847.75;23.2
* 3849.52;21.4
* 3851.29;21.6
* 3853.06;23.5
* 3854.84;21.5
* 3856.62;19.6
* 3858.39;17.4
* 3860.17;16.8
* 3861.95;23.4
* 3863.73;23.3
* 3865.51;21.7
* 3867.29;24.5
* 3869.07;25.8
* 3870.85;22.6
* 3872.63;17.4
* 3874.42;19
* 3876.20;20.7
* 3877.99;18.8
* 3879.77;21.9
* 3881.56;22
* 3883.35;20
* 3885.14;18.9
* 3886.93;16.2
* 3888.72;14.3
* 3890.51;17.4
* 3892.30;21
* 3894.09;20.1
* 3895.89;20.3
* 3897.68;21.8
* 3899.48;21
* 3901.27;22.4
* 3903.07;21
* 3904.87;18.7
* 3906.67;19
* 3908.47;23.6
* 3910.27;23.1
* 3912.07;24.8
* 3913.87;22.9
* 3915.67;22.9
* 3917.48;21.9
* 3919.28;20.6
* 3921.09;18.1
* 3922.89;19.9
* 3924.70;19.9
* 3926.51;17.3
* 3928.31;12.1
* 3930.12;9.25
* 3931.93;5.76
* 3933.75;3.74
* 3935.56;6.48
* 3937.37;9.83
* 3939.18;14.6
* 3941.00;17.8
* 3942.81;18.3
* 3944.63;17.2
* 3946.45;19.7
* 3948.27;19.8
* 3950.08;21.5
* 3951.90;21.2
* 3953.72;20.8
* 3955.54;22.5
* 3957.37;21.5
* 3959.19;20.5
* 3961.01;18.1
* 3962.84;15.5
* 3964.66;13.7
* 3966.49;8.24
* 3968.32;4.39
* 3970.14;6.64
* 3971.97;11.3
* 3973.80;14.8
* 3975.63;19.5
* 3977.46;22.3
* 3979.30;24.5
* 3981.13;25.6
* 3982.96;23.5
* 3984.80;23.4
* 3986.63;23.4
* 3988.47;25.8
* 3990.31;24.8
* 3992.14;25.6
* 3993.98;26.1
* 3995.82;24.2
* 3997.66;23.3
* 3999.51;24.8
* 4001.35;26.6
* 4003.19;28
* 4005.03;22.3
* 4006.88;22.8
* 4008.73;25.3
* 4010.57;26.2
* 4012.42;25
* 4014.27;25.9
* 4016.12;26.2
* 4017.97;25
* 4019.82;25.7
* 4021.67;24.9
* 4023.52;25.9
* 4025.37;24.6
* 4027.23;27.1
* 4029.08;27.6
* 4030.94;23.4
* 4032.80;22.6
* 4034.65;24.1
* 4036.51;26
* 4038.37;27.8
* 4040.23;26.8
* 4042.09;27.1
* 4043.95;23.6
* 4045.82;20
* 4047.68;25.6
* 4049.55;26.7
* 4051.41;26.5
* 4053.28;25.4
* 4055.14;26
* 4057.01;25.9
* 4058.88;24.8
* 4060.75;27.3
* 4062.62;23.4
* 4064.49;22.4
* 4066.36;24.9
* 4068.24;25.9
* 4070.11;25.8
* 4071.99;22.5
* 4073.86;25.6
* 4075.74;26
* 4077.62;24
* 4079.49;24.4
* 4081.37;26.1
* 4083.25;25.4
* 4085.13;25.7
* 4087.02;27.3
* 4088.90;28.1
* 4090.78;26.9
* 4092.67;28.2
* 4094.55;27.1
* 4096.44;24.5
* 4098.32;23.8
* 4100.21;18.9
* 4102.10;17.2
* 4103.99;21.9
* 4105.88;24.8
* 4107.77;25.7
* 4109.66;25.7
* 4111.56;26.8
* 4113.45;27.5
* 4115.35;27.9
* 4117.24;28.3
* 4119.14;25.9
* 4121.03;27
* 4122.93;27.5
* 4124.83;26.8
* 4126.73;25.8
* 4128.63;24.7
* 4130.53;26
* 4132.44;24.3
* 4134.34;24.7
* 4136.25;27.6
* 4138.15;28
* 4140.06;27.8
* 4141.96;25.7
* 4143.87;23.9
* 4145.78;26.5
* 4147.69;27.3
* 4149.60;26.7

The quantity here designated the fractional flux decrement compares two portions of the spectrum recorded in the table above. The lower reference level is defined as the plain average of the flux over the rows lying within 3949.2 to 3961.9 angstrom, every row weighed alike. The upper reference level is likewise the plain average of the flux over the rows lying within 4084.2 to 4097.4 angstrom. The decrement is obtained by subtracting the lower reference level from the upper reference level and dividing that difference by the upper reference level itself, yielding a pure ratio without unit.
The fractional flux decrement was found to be 0.22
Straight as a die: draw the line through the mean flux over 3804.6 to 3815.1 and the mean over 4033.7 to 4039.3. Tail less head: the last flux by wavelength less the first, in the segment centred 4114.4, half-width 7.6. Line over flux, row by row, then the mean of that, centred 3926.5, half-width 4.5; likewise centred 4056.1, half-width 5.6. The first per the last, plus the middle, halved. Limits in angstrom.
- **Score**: 1.5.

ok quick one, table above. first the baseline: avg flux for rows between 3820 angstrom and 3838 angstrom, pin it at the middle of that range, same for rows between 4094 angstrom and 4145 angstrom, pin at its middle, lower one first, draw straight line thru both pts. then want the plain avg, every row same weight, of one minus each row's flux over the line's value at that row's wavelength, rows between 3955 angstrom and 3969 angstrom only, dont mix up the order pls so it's 0.21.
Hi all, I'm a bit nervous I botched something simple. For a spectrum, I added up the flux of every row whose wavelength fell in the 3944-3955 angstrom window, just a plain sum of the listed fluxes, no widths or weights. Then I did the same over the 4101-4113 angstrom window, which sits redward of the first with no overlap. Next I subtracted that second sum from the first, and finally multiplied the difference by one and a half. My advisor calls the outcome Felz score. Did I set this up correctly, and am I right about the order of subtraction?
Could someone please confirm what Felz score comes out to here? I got -33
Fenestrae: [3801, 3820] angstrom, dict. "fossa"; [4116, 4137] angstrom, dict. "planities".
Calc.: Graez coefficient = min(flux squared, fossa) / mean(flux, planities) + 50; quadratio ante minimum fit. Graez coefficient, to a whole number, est 60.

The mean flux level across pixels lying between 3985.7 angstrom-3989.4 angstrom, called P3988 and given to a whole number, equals 25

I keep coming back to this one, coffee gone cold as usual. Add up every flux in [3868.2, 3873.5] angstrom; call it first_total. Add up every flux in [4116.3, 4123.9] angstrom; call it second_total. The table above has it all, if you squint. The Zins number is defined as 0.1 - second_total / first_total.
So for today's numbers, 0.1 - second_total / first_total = -1.55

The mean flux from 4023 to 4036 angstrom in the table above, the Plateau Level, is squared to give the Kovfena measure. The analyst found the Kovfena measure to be 627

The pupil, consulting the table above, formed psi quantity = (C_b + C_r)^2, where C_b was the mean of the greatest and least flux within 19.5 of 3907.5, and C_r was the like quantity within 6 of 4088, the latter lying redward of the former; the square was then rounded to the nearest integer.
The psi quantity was 2148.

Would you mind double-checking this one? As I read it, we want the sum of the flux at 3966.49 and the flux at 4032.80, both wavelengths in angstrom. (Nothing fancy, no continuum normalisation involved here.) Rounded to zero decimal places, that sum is 31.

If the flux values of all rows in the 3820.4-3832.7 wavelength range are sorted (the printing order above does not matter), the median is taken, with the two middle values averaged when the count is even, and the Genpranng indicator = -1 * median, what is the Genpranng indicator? -16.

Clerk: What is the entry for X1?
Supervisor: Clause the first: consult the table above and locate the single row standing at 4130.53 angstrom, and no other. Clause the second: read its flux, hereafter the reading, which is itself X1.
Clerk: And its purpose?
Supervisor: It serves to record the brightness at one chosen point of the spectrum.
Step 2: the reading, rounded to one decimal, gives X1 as 26.0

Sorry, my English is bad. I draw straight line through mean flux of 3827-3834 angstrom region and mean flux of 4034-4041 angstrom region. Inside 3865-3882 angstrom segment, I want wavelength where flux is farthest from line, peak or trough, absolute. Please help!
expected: 3869.07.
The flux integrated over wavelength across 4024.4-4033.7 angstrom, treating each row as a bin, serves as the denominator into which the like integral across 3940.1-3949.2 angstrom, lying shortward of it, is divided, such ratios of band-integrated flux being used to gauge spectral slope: 0.73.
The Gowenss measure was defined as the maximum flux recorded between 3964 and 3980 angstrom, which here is 24.5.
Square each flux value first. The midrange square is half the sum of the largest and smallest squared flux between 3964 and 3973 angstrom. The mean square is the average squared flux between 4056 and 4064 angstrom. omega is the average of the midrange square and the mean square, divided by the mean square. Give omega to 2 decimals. 0.58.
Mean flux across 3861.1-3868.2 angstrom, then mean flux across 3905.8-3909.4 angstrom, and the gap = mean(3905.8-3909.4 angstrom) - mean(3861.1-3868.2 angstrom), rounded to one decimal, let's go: -1.9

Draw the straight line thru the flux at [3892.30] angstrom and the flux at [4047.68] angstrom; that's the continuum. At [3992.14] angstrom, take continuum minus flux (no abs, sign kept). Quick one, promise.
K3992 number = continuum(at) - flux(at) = -1.6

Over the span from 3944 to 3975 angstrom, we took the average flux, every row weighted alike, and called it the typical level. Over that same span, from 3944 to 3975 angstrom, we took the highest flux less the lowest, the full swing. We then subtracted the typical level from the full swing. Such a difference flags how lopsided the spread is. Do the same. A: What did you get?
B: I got 2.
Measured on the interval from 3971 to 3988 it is -7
